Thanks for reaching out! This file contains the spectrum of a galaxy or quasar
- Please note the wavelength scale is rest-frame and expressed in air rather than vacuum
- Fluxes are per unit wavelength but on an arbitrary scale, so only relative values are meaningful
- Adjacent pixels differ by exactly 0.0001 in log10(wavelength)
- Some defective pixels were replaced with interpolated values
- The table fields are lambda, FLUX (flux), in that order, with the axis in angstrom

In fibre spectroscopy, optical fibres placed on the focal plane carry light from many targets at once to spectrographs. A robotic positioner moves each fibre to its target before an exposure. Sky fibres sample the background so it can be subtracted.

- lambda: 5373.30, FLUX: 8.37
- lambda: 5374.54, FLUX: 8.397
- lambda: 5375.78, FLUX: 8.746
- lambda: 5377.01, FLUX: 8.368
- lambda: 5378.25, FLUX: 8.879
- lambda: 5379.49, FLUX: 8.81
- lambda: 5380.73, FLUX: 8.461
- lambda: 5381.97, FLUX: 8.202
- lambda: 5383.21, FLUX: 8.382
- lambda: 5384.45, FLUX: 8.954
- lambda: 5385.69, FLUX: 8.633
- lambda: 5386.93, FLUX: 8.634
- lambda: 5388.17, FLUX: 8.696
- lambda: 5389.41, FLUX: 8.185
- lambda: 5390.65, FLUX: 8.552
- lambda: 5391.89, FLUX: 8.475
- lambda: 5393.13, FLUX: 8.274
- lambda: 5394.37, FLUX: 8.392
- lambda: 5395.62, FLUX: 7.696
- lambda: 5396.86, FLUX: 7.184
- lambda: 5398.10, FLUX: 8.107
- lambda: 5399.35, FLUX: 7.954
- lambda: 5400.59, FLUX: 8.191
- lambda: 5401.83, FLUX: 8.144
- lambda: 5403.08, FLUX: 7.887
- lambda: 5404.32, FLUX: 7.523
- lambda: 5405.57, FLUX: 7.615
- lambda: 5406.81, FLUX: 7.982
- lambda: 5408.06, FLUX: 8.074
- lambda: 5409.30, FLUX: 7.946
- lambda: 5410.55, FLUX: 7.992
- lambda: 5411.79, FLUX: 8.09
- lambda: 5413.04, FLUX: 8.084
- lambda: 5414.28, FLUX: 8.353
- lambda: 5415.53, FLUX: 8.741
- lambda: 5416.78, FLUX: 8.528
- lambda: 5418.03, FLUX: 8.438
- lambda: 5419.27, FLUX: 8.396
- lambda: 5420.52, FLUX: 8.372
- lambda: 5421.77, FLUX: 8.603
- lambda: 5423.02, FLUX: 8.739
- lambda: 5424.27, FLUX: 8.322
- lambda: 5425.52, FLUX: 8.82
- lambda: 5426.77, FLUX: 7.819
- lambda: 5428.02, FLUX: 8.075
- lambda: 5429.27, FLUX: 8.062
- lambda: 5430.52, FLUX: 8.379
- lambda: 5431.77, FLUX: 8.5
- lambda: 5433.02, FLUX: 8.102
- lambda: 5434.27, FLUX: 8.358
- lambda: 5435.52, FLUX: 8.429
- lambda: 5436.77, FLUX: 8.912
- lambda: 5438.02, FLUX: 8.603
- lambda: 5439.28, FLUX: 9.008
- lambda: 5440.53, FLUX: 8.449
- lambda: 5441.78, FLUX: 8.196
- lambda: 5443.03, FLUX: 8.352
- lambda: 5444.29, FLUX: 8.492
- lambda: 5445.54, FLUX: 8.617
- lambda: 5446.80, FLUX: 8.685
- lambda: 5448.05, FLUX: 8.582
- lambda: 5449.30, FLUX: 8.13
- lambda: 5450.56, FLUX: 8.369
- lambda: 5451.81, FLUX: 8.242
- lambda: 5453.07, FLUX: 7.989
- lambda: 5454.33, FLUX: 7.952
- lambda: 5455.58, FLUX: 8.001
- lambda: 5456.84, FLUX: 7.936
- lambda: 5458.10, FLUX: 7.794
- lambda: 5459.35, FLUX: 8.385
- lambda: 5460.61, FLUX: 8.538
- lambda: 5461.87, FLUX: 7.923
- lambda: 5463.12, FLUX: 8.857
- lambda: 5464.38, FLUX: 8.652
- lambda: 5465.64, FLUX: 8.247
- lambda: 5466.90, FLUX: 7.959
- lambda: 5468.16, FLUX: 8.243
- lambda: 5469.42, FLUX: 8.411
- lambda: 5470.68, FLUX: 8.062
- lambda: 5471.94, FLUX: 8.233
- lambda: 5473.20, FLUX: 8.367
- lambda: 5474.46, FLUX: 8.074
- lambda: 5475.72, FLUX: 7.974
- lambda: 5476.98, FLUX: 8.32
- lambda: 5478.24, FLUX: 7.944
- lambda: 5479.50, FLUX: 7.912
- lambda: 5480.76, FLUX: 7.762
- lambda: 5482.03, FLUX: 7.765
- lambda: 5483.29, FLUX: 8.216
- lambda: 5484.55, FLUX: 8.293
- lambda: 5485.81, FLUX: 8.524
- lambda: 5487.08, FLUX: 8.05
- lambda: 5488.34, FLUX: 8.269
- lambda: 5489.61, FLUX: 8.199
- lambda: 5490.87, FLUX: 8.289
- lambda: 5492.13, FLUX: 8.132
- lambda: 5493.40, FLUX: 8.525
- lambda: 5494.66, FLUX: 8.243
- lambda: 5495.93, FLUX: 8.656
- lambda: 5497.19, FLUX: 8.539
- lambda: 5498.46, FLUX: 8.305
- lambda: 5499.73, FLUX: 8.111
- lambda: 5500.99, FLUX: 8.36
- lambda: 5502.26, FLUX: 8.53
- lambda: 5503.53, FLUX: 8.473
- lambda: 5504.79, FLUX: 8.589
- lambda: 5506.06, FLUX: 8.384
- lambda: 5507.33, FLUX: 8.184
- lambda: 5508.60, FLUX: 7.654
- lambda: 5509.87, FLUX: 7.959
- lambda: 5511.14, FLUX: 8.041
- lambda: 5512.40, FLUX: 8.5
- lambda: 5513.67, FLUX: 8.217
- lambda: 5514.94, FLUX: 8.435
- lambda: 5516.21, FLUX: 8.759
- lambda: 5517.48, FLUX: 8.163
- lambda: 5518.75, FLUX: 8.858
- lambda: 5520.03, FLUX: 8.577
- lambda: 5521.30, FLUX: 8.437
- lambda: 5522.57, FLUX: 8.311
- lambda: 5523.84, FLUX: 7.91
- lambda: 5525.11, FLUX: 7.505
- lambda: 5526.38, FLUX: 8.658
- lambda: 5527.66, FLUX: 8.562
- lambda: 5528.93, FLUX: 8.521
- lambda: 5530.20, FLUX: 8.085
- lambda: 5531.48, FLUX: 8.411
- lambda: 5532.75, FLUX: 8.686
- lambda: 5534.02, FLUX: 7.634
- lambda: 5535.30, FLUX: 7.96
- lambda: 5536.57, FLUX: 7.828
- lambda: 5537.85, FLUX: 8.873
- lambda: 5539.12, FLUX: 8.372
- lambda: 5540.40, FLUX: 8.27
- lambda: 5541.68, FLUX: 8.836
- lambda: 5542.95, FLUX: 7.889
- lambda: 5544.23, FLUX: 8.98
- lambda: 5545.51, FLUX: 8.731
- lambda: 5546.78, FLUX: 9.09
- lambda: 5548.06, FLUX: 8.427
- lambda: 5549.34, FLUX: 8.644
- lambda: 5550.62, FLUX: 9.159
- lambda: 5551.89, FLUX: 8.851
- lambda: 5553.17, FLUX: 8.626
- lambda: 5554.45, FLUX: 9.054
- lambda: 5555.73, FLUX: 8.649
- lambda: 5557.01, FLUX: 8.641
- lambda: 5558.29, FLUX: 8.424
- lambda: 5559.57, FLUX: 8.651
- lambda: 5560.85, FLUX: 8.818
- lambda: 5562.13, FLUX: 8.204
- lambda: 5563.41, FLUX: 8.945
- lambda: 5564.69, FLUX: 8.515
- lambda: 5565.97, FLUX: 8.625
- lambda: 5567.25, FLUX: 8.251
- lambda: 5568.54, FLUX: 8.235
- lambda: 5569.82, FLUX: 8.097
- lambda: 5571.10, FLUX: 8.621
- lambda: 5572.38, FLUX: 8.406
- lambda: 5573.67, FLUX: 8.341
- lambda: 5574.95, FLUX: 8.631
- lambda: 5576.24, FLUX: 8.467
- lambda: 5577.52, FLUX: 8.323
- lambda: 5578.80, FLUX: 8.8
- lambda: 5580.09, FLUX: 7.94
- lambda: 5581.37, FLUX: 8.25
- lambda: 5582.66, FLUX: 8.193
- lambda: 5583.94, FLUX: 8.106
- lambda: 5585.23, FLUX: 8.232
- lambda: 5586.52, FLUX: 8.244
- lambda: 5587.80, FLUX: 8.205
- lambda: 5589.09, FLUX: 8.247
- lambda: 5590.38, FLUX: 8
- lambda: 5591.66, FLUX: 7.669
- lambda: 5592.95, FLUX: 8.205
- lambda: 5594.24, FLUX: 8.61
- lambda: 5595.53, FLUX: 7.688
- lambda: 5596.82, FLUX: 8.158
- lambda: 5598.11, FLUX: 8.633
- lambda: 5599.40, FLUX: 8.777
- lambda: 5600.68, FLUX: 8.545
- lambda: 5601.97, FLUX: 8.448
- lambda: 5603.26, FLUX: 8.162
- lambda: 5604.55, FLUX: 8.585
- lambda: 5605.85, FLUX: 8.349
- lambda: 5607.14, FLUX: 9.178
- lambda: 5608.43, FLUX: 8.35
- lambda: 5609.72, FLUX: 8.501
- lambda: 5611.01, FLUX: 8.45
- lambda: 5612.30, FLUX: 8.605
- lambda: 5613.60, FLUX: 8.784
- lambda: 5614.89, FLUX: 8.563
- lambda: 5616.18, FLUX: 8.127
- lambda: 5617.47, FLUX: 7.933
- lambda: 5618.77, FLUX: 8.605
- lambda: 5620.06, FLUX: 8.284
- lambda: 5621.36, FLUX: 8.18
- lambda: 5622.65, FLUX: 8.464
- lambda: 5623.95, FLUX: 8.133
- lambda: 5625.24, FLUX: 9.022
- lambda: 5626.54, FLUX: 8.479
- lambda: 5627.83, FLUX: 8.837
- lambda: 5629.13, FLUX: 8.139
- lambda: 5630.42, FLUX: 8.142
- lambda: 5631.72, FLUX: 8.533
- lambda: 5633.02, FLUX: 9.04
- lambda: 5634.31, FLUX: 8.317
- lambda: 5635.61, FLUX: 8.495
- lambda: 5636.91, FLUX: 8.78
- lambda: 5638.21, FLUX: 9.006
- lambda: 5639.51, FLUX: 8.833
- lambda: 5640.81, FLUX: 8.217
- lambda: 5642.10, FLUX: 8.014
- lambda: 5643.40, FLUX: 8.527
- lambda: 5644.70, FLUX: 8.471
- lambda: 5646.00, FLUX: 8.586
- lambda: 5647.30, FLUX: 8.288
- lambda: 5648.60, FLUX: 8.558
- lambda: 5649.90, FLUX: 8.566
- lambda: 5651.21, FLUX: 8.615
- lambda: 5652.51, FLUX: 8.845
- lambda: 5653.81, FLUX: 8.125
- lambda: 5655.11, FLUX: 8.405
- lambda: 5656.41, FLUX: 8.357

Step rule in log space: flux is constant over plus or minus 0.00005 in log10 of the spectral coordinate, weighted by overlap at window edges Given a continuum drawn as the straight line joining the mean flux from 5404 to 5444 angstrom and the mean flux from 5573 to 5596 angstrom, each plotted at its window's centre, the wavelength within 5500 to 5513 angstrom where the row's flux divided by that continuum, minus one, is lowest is 5508.60 angstrom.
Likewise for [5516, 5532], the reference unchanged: 5525.11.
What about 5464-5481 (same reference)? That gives 5480.76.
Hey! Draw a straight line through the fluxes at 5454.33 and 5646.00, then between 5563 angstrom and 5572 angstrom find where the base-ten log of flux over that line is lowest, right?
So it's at 5569.82 angstrom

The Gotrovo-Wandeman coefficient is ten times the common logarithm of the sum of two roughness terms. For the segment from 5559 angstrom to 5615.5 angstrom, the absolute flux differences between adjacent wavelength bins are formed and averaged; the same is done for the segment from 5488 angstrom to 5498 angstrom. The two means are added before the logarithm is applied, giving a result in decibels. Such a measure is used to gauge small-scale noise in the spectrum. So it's -2.80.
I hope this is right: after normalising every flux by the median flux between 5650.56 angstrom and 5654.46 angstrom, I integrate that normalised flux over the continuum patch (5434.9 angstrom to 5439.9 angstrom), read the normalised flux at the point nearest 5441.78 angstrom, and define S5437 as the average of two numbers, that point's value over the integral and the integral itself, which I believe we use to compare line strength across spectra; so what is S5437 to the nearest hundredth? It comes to 2.63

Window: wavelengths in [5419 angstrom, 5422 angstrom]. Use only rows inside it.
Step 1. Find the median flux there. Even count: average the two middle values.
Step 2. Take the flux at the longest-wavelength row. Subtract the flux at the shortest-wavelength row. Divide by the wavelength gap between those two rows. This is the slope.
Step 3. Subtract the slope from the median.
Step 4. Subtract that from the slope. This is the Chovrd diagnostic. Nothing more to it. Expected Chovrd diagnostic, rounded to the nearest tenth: -8.2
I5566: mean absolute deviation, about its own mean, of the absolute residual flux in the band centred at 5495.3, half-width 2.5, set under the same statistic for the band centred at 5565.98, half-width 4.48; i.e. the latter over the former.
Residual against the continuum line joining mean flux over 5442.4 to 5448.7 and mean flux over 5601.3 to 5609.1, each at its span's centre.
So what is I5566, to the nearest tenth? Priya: 1.2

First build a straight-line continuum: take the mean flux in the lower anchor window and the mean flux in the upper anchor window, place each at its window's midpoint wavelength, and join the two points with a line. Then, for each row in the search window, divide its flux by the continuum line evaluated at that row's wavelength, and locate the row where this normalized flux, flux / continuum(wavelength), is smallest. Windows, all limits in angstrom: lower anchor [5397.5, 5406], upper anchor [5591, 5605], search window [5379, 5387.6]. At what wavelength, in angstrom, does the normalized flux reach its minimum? 5381.97 angstrom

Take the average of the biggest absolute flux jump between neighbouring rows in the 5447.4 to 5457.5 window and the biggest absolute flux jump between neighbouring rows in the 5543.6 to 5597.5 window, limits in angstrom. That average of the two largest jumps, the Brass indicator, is 0.69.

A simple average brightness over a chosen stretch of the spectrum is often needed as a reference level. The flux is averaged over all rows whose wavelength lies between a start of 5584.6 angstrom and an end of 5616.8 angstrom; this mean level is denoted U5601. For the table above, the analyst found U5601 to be 8.373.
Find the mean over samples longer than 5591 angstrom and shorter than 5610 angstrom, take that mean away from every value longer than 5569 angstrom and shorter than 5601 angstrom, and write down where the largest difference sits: 5578.80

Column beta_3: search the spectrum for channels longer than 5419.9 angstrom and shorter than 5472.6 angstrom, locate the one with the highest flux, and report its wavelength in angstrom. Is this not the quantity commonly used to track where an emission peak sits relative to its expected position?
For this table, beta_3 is 5439.28 angstrom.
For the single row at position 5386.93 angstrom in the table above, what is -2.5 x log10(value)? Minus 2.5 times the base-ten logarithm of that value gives -2.34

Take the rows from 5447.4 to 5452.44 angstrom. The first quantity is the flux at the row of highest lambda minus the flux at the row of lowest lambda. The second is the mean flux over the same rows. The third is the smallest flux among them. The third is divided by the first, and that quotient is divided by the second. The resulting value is -2.9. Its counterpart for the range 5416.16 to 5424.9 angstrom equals -4.8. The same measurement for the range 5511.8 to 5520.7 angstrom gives 12.5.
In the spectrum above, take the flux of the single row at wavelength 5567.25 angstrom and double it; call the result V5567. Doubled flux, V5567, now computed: 16.5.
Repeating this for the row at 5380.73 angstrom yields 16.9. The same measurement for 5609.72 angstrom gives 17.0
